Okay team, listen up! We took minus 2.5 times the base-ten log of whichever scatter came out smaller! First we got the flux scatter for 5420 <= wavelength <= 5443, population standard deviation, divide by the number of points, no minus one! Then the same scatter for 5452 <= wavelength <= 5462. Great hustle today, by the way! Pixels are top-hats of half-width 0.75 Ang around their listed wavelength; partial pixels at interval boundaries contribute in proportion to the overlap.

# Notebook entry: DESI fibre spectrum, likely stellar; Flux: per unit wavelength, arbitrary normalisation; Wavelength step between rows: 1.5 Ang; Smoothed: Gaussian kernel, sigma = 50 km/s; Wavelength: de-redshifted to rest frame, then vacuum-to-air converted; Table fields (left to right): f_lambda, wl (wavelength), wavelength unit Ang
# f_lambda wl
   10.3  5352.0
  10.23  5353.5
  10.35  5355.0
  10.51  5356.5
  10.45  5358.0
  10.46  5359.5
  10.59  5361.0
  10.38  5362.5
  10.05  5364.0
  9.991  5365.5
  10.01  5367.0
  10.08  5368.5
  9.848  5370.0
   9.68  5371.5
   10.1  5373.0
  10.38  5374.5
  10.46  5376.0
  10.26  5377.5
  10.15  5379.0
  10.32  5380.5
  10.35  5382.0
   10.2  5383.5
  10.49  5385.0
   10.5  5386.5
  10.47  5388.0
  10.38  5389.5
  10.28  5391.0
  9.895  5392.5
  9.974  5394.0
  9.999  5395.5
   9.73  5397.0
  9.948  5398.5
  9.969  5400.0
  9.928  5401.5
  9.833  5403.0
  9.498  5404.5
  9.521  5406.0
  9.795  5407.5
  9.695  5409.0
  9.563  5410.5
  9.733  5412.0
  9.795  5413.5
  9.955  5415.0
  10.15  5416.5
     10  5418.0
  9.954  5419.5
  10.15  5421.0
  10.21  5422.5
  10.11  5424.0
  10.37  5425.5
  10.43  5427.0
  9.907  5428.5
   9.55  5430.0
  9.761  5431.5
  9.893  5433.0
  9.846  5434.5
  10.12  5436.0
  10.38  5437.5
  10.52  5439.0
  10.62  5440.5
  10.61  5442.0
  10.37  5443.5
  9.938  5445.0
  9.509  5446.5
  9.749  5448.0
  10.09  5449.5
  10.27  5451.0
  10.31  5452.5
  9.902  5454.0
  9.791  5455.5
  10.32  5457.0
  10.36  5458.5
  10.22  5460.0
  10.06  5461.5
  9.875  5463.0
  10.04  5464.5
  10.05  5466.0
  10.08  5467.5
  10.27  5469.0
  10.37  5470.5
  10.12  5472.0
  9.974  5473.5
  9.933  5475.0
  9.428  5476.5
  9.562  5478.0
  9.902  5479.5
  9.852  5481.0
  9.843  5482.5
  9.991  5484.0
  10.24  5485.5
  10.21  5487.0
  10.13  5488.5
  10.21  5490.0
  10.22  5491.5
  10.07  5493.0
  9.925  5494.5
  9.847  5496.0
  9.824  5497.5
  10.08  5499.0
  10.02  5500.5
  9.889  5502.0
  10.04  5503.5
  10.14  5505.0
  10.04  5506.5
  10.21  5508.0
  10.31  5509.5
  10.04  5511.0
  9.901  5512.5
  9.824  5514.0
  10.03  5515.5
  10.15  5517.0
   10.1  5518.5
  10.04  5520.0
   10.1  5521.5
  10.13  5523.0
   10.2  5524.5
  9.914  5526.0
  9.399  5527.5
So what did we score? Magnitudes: 1.71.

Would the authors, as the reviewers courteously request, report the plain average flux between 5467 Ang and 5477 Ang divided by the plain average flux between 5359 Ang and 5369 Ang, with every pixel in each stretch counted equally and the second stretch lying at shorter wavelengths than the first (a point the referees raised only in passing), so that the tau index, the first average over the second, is 0.98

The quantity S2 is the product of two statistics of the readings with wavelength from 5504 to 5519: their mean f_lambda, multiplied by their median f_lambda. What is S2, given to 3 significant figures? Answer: 101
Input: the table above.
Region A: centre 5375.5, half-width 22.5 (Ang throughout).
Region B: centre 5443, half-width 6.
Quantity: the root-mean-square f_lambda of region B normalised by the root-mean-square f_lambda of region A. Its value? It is 1.00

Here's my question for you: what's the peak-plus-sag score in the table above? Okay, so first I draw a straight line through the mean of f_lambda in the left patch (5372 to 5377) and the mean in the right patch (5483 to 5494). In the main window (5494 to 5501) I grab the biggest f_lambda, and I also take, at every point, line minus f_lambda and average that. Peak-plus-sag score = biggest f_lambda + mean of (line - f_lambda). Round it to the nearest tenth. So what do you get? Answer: 10.3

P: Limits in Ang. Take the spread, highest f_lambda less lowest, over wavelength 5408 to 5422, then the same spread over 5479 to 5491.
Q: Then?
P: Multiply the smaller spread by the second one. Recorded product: 0.2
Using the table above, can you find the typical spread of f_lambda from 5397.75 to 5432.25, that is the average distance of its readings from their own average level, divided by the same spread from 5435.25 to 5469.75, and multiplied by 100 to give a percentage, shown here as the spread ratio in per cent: 89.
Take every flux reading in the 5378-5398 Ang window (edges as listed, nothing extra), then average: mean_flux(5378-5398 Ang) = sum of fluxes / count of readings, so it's 10.2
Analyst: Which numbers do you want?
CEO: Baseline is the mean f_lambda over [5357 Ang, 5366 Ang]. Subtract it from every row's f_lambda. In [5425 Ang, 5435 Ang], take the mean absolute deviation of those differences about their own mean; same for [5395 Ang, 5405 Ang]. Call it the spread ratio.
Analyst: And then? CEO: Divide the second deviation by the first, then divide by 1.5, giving 0.36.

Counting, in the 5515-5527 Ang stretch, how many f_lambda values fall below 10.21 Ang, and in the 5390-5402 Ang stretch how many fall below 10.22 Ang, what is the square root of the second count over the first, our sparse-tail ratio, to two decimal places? 0.94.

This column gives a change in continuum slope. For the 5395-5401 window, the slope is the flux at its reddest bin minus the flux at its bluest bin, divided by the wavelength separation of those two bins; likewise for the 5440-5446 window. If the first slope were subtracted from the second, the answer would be -0.14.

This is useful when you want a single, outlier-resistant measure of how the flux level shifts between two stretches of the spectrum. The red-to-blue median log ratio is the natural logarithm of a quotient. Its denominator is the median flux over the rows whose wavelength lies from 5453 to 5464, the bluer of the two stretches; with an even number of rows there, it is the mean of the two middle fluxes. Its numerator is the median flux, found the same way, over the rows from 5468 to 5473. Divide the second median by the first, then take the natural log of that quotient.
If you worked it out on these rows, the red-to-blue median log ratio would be 0.02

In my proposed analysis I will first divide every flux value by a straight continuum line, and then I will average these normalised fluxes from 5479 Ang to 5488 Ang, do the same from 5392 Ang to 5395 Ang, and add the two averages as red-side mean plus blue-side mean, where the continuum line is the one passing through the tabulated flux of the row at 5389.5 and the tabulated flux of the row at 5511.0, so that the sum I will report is 1.95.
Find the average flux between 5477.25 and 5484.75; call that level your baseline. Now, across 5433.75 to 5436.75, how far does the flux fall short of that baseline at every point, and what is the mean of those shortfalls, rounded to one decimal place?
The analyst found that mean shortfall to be -0.2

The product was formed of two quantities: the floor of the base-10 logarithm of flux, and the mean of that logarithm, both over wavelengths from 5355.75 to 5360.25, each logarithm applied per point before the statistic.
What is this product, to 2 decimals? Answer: 1.04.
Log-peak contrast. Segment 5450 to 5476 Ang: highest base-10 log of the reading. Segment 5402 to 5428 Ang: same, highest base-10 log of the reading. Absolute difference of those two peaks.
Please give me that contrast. 0.0025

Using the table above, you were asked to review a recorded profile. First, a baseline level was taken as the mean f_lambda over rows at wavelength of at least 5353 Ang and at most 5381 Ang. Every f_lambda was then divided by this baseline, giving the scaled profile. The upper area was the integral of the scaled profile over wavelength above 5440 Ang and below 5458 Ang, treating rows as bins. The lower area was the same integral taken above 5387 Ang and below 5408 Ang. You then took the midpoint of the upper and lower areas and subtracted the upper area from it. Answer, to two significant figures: 1.3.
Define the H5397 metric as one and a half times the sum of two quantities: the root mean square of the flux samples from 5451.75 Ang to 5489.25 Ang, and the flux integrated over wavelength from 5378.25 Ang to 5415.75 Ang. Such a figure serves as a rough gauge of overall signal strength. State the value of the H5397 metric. 577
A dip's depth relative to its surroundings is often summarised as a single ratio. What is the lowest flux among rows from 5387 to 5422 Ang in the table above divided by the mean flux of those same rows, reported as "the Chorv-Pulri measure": 0.957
